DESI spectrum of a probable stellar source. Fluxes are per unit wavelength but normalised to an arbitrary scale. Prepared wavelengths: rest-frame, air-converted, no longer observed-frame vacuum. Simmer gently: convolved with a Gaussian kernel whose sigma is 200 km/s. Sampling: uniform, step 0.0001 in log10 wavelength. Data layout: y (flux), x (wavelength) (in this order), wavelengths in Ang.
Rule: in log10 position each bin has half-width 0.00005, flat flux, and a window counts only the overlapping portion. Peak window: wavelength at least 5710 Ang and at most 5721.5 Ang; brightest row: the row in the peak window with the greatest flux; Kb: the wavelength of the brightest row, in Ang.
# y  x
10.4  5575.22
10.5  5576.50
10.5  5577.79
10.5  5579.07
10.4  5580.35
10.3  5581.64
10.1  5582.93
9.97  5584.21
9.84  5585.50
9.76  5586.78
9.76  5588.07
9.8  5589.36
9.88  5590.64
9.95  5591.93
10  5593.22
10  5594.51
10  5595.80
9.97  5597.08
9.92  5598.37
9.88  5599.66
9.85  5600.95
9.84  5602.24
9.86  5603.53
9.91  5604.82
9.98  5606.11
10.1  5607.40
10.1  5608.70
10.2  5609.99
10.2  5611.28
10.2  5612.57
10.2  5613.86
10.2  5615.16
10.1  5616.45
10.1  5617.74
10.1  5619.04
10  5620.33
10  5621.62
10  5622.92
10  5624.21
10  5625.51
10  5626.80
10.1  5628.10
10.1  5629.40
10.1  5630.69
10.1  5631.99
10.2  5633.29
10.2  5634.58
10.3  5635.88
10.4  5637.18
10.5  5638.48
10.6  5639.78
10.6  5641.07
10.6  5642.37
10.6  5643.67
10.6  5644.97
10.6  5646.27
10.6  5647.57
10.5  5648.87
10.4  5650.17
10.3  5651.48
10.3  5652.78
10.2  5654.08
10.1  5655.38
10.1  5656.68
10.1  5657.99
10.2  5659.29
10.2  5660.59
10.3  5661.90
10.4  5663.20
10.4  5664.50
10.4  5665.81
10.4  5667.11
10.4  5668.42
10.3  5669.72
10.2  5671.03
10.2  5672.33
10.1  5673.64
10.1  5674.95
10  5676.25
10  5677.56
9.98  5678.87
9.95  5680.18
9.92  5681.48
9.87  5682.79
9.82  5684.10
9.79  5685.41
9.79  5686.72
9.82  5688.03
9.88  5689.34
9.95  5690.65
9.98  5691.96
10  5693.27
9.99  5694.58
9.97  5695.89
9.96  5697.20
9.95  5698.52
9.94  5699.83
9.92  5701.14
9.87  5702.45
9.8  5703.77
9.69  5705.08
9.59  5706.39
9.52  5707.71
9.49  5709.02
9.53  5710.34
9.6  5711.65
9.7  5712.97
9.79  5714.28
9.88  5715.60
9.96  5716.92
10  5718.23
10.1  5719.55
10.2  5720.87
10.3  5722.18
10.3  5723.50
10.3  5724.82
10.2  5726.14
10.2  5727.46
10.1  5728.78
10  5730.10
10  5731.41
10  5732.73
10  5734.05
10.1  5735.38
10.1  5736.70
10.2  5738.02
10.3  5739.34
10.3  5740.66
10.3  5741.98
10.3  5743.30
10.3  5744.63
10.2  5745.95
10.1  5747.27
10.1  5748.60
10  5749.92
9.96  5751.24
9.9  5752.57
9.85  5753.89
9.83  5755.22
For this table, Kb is 5720.87 Ang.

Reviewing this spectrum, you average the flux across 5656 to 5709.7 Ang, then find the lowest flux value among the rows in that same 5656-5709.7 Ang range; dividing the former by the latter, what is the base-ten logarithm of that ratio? 0.023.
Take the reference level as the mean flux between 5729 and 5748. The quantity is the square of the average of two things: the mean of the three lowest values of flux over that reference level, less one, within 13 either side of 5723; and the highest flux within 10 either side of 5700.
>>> 24.7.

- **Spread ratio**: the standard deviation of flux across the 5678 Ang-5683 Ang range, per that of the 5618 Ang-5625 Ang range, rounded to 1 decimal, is 1.0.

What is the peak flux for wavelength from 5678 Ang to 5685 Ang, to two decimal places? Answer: 9.98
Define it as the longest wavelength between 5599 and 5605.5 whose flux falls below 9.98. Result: 5604.82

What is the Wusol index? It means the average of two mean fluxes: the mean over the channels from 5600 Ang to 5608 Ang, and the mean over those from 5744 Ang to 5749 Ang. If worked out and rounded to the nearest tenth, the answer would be 10.0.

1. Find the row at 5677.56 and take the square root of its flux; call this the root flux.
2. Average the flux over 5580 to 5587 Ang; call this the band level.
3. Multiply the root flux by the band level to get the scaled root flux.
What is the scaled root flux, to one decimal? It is 31.8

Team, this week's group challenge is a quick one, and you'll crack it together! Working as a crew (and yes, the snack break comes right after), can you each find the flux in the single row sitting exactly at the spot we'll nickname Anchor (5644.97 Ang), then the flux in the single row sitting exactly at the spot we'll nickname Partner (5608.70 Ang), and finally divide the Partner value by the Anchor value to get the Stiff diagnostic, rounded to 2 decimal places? 0.95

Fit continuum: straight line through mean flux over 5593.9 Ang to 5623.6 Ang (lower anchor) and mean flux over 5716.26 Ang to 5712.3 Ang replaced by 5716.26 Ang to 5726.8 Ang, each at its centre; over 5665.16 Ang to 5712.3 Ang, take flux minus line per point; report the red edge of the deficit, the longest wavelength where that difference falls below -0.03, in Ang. 5711.65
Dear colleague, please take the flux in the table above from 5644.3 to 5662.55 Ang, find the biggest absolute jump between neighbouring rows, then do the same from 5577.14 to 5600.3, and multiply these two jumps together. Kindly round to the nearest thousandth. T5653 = 0.020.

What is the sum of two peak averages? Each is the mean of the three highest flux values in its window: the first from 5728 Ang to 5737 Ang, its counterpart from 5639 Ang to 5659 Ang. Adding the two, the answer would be 20.7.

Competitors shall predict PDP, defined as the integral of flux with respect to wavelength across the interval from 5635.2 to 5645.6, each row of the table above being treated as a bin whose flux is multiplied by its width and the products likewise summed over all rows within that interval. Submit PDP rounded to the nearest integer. 109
